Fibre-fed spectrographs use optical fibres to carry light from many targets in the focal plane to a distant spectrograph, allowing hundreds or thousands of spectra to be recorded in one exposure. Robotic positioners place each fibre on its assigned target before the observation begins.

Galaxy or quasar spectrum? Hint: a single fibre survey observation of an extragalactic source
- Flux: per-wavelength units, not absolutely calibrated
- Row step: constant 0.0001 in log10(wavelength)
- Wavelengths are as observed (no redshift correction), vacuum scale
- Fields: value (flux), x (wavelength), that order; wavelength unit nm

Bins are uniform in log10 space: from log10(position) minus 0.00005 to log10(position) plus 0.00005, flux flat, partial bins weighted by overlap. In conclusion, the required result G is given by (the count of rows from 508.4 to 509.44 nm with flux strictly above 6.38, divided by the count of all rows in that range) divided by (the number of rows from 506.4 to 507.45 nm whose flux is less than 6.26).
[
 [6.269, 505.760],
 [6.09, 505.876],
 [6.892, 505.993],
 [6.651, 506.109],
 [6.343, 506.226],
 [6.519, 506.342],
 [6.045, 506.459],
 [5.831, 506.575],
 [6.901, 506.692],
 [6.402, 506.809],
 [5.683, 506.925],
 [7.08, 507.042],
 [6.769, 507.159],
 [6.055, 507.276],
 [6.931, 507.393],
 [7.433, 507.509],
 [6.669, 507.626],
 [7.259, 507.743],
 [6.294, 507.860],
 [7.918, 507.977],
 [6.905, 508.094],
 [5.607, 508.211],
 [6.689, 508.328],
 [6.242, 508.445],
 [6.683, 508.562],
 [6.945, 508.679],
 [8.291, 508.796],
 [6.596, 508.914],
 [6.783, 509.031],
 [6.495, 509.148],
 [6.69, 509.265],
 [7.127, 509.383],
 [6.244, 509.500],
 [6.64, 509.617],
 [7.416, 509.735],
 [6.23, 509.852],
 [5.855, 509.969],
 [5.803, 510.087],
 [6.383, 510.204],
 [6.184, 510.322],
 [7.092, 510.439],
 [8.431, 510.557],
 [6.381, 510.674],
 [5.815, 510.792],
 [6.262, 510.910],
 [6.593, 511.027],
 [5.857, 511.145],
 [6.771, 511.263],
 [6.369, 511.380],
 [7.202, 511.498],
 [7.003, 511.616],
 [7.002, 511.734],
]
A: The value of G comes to 0.22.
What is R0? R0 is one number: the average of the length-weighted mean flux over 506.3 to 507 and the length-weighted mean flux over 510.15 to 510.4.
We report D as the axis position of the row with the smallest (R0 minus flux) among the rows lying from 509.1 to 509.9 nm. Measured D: 509.735 nm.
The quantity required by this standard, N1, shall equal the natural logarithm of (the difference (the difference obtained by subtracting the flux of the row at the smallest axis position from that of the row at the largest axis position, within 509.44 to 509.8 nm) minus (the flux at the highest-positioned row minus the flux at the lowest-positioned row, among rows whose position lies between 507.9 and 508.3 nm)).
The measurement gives 1.2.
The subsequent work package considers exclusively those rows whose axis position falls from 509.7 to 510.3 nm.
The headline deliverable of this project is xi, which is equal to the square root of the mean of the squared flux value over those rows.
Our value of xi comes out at 6.36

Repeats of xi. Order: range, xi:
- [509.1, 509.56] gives 6.65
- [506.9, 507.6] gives 6.69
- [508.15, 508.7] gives 6.45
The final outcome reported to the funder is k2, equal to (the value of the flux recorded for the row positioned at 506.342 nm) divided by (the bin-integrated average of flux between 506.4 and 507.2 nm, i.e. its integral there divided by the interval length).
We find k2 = 1.02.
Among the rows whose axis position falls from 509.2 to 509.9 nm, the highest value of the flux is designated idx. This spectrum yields 7.416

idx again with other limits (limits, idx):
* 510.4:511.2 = 8.431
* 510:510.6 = 8.431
